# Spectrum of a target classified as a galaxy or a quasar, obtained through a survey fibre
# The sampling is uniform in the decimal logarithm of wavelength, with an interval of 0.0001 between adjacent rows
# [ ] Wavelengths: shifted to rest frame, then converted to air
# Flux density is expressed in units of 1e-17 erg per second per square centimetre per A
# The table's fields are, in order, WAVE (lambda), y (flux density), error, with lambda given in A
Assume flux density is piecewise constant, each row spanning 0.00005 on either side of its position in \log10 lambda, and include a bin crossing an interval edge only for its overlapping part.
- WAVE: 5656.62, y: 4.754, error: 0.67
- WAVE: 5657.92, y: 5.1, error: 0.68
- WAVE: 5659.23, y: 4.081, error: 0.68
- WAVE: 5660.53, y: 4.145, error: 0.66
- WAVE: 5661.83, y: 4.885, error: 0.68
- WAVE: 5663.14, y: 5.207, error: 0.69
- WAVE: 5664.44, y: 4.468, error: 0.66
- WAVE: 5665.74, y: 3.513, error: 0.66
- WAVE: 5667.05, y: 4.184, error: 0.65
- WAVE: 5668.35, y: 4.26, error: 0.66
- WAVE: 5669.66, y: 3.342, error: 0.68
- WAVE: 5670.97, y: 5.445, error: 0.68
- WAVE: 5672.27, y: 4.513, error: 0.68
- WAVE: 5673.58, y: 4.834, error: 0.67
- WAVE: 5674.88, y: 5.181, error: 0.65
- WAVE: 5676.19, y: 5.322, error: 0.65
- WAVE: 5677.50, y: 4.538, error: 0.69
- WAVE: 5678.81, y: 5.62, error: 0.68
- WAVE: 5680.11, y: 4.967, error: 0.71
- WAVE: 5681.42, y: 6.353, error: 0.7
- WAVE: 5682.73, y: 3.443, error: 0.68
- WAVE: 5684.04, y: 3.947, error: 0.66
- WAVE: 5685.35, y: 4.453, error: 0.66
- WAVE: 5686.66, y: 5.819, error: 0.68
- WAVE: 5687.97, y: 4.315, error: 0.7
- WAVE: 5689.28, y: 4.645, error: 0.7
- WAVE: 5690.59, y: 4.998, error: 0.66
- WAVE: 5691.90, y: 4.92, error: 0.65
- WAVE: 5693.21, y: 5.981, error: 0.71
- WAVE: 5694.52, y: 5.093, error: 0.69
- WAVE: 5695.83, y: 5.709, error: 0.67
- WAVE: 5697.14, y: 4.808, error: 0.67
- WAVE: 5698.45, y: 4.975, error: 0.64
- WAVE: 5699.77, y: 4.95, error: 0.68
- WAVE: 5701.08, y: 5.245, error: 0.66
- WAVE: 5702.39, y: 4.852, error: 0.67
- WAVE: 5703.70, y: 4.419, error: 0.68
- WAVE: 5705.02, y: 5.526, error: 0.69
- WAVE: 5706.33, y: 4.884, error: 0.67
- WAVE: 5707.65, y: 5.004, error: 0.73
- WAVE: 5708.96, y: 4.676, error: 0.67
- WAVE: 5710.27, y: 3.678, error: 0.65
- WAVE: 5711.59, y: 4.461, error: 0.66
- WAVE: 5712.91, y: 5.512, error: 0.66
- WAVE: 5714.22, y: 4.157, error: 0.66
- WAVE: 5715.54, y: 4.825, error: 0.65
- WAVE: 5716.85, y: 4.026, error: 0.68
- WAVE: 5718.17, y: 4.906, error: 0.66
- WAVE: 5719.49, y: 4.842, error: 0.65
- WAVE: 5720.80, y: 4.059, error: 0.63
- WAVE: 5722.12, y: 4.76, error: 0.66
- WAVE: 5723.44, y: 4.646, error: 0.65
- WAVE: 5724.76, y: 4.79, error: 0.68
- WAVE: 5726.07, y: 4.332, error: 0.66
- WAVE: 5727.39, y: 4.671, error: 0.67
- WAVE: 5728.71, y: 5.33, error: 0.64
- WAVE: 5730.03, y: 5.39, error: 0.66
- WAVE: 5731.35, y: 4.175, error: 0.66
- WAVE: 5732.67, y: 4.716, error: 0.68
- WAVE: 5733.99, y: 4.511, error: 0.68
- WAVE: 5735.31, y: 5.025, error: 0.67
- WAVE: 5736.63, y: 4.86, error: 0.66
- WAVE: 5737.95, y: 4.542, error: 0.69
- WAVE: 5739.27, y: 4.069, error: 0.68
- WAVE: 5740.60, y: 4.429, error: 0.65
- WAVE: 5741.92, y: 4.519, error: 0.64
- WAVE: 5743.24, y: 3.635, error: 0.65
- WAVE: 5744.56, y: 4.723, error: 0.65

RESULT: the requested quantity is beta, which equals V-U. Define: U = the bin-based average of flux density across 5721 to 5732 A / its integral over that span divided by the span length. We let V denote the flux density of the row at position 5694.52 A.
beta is 0.36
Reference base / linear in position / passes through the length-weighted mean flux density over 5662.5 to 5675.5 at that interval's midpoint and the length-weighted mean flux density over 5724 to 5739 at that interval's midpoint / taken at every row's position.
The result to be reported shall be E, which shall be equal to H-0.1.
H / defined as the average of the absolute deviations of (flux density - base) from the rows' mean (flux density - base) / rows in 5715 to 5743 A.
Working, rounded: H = 0.31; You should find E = 0.21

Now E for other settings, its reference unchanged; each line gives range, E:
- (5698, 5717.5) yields 0.32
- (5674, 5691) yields 0.52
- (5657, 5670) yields 0.38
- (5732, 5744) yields 0.20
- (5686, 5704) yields 0.27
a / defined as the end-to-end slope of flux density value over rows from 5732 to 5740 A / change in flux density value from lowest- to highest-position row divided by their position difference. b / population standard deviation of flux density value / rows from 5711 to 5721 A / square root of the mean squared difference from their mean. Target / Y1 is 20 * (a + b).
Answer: 7.7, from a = -0.10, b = 0.48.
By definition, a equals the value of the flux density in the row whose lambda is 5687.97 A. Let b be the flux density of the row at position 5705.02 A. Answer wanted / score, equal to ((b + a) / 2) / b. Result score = 0.89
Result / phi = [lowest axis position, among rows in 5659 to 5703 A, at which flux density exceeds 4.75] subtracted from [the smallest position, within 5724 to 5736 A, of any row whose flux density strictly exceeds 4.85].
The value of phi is 66.9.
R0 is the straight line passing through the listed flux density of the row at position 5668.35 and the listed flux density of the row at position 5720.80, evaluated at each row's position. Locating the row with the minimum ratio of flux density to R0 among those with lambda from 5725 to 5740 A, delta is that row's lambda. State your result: 5739.27 A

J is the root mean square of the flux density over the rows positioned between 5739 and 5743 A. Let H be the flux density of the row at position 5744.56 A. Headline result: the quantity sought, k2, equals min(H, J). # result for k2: 4.34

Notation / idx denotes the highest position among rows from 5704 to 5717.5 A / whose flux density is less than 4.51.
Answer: 5716.85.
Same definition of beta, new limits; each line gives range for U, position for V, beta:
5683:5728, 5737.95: -0.24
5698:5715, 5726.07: -0.46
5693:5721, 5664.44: -0.37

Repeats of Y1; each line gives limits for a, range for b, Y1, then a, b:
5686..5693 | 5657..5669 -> 6.9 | -0.17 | 0.52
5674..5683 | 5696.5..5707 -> 1.6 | -0.22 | 0.30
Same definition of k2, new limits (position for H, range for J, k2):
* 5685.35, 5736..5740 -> 4.45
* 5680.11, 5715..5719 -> 4.60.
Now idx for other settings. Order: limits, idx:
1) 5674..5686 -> 5685.35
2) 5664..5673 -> 5669.66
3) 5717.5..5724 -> 5720.80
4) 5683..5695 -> 5687.97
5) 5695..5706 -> 5703.70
